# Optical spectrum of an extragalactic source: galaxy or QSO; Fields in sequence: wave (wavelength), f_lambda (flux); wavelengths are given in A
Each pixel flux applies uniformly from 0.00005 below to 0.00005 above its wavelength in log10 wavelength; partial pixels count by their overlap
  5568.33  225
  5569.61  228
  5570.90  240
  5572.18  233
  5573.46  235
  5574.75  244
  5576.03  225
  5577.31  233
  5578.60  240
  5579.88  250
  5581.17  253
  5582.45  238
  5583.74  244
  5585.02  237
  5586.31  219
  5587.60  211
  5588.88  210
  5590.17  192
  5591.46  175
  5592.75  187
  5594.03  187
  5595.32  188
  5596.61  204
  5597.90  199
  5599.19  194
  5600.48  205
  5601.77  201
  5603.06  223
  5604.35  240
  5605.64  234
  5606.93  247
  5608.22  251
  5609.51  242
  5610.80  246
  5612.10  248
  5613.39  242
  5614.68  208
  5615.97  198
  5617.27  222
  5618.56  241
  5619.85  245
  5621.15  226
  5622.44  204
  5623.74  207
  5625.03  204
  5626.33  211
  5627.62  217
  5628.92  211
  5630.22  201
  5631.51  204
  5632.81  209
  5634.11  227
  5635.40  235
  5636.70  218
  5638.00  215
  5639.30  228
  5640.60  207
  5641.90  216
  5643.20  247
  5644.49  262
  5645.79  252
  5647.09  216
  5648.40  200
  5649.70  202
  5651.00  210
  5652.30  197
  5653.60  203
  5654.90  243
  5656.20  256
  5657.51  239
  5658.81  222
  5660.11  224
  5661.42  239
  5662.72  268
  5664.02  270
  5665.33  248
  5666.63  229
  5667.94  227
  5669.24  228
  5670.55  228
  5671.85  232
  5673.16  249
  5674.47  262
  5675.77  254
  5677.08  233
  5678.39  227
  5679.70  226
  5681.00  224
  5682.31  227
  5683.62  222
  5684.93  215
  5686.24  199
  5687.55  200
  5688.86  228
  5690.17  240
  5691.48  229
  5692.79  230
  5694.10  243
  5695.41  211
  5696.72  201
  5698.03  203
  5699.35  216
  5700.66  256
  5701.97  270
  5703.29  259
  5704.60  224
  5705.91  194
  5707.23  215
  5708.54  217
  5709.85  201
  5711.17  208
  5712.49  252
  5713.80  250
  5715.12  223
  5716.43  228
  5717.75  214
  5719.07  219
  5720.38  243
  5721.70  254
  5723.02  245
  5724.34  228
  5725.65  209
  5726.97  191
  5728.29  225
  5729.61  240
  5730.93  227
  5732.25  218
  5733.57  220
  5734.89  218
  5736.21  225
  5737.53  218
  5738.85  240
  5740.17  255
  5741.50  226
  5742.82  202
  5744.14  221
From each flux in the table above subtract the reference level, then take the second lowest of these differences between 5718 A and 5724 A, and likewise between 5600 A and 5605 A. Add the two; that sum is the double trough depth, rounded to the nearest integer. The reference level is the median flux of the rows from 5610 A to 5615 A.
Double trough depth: -40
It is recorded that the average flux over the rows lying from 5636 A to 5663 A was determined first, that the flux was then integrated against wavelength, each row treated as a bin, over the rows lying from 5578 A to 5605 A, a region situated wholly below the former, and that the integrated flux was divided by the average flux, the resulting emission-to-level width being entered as 25.5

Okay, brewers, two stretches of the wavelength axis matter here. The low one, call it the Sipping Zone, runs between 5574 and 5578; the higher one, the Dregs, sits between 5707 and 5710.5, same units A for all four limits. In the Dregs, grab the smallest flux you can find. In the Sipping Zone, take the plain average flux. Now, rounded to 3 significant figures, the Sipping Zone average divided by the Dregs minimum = 1.16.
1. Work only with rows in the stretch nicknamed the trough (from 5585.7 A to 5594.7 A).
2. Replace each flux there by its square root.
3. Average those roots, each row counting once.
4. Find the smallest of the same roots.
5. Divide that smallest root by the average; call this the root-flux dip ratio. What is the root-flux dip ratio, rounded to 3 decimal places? 0.943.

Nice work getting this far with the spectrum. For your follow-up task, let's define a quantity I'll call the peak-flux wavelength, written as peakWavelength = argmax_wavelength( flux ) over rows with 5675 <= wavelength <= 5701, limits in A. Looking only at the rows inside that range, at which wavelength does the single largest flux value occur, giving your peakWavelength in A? 5700.66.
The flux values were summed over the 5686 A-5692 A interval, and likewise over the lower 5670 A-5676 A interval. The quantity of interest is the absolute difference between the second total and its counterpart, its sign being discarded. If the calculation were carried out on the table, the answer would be 129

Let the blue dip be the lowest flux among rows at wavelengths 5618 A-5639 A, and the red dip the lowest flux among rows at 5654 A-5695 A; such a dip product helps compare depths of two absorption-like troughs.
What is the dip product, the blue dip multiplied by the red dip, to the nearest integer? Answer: 39999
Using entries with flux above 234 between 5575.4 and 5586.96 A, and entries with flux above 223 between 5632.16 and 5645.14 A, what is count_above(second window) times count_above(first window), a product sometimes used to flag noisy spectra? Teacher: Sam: 30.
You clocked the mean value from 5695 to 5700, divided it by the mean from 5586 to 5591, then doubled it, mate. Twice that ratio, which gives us 2.0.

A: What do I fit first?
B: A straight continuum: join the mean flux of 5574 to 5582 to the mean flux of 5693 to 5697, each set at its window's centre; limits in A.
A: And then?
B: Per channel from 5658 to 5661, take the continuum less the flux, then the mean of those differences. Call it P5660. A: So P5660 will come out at 2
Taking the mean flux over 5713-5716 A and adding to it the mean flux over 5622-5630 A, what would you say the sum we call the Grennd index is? 446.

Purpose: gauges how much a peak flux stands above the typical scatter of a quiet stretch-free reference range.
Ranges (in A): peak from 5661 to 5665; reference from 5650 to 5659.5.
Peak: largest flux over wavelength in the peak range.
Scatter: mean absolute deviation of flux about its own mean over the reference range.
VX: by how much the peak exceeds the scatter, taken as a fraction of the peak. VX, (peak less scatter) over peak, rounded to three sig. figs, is 0.931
